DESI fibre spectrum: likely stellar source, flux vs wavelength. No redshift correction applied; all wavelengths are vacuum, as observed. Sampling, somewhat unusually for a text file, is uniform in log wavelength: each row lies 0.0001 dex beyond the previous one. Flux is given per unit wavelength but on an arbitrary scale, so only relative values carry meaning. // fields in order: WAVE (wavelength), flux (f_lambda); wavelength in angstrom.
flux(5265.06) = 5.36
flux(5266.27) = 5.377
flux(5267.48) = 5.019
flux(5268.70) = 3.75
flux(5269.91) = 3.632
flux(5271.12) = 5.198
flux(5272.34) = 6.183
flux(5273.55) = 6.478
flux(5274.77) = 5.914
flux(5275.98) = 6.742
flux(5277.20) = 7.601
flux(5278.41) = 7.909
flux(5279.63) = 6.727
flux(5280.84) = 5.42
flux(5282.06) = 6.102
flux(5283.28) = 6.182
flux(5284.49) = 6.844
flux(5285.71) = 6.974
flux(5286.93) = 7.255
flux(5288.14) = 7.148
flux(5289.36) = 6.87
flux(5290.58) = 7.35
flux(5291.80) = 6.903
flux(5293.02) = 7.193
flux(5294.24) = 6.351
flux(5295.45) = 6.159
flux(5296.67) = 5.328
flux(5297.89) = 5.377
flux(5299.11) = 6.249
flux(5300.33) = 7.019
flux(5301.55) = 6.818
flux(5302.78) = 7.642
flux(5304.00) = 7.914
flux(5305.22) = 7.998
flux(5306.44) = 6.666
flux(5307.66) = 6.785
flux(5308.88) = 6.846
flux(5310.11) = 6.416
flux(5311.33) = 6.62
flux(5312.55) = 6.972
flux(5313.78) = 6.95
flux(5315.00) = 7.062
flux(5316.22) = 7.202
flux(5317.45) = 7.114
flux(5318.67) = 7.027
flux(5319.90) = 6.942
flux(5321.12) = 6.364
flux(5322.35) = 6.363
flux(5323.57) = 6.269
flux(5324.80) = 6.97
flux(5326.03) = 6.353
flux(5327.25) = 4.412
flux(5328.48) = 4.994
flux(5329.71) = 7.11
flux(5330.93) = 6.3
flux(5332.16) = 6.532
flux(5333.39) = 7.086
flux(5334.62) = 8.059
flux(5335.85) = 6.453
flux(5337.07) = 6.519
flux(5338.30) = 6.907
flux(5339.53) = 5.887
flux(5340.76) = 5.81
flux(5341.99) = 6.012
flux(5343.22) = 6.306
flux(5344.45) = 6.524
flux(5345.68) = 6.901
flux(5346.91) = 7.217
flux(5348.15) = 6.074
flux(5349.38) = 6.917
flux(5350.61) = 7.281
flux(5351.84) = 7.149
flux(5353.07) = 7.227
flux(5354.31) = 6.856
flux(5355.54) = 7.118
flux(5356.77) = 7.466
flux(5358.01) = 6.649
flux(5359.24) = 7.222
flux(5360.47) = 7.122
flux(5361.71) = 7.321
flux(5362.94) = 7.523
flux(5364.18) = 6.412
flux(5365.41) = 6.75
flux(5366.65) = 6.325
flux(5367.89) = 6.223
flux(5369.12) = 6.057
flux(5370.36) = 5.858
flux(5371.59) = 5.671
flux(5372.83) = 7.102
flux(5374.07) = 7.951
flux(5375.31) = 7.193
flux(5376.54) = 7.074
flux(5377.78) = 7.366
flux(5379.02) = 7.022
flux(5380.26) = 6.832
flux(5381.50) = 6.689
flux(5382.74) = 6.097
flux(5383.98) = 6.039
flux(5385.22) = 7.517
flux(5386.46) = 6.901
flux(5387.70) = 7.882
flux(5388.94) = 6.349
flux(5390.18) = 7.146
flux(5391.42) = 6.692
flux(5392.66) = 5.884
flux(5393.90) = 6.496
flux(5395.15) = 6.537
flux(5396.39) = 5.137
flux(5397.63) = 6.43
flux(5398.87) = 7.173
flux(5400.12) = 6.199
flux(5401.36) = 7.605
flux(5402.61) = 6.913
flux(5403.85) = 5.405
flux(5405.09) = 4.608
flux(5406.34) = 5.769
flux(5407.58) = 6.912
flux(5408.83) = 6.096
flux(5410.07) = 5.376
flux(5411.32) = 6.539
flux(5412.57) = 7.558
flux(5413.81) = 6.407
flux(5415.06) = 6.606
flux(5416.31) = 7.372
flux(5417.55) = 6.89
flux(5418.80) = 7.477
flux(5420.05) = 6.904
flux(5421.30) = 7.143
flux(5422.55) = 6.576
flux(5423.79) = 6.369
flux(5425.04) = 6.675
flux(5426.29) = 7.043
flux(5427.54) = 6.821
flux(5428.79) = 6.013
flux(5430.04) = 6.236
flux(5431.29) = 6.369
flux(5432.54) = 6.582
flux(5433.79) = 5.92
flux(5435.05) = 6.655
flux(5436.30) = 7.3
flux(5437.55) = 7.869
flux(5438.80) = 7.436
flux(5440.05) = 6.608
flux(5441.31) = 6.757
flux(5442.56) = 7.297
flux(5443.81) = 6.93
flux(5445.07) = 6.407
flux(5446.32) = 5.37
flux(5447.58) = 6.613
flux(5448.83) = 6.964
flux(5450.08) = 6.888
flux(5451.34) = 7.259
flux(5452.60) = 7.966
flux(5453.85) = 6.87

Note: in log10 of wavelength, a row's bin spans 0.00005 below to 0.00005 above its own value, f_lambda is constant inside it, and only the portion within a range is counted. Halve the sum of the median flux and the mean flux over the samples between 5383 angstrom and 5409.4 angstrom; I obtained 6.5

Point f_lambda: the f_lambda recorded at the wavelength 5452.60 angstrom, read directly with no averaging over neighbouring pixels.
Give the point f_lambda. 7.966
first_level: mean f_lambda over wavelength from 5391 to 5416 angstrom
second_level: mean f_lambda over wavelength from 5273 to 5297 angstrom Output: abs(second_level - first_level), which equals 0.36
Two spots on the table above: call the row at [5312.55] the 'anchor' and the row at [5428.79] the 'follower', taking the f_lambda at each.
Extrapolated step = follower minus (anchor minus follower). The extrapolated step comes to 5.1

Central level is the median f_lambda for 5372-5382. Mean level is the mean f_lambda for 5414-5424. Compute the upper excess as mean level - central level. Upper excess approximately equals -0.17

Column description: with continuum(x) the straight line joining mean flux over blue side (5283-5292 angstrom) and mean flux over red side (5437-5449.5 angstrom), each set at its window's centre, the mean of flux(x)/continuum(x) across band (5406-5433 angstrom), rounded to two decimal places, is 0.97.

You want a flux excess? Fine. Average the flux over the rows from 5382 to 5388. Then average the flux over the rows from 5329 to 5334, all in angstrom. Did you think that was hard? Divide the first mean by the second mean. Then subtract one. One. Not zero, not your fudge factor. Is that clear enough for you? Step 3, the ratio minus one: 0.02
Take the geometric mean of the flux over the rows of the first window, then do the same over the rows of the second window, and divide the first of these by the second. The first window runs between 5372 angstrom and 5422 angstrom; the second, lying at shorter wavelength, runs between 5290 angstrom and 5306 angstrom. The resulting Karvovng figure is 0.99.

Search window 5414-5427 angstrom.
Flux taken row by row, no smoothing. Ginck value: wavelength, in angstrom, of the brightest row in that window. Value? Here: 5418.80 angstrom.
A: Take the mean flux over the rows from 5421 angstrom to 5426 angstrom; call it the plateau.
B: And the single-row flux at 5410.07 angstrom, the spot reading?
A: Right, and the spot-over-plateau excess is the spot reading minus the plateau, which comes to -1.3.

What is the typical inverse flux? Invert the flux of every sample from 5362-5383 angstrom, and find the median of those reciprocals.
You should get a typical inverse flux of 0.148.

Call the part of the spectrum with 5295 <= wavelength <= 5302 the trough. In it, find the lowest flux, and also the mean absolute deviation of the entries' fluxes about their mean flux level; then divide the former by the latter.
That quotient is 10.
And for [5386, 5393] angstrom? 12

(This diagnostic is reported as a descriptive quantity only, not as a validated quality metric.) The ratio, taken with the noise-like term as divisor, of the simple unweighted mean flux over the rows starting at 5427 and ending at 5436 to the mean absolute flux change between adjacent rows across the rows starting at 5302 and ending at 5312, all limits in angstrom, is 18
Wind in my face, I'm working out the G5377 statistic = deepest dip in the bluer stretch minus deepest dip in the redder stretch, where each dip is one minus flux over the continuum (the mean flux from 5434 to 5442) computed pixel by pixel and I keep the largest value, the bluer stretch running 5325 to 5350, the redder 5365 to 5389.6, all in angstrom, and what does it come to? 0.18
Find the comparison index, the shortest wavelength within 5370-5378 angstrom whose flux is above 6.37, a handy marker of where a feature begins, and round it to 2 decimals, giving 5372.83 angstrom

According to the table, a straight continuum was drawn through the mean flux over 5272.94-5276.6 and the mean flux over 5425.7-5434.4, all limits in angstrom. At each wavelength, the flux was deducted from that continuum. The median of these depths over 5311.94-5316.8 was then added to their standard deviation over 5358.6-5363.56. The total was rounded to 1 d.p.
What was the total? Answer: -0.5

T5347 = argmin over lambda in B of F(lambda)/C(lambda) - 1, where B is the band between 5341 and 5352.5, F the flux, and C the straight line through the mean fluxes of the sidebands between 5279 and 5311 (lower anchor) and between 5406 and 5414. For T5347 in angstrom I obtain 5341.99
